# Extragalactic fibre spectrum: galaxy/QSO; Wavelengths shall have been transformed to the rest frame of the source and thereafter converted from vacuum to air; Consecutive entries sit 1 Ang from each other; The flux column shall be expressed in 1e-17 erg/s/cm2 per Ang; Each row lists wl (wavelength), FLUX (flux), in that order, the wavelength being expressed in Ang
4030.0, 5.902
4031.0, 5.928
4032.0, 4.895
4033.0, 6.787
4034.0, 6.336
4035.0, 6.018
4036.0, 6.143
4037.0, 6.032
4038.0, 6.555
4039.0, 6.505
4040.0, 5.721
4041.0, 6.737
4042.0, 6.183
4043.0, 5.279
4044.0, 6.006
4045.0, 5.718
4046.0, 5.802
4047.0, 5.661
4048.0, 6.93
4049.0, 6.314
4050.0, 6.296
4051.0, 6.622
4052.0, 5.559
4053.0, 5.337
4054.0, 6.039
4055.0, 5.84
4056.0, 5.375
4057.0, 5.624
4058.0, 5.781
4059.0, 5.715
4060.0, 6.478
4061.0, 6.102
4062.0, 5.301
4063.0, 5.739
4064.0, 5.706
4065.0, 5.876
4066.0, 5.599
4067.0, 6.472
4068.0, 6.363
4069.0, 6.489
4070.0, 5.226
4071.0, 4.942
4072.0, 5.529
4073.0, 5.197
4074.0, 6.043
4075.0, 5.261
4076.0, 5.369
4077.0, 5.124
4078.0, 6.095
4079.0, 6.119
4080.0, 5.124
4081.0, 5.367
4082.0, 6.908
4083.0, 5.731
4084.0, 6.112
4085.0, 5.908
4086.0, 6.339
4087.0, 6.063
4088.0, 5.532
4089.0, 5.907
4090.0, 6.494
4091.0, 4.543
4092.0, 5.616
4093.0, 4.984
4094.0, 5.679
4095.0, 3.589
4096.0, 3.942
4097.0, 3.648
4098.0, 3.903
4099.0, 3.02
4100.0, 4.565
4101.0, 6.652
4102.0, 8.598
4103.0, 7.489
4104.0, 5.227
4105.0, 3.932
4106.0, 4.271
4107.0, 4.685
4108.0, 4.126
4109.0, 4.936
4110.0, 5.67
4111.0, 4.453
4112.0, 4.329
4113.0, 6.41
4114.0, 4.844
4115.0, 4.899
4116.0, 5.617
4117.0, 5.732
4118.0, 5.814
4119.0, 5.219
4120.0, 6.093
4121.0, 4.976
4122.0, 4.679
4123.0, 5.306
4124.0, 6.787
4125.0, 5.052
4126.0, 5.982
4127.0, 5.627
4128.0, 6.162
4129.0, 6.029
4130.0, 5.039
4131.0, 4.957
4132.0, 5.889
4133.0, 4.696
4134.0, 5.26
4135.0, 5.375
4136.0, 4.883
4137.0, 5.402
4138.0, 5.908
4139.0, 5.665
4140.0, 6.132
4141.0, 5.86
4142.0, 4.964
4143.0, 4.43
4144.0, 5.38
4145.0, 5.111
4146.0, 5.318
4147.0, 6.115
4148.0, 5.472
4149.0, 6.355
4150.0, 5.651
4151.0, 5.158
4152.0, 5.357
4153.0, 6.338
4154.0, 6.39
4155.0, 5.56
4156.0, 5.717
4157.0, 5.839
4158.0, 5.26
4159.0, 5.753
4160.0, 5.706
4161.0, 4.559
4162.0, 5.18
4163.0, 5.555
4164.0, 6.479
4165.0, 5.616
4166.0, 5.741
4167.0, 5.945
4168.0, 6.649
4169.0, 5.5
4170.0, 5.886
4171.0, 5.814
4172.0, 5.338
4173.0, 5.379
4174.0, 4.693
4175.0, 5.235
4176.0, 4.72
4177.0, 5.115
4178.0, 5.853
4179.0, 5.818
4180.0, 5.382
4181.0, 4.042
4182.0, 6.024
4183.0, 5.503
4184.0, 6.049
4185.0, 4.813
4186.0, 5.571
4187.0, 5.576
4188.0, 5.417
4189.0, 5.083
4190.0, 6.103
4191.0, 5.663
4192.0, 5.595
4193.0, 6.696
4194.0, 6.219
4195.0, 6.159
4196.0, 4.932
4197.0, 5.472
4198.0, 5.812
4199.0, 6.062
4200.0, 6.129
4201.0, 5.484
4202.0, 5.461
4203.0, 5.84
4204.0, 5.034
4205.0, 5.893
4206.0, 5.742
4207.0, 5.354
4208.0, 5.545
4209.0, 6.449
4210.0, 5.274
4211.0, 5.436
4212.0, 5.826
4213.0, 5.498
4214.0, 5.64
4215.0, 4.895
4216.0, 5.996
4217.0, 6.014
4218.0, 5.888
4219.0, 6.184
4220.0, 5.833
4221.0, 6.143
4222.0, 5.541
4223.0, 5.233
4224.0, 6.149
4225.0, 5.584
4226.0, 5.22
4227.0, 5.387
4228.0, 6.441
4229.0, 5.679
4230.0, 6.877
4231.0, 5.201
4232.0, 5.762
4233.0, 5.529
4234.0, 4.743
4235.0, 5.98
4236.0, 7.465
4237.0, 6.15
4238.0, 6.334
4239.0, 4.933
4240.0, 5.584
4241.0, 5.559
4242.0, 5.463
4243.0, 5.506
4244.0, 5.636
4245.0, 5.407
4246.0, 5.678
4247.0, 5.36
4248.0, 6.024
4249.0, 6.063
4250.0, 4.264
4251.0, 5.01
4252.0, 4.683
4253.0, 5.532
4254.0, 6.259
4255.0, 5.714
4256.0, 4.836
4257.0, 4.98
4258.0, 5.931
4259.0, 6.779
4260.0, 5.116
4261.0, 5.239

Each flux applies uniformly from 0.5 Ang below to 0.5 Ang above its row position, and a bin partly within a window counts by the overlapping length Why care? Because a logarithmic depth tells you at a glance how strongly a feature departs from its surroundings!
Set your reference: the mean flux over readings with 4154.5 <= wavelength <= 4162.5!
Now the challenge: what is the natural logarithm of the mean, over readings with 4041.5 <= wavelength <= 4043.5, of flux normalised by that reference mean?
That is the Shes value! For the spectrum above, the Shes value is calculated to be 0.05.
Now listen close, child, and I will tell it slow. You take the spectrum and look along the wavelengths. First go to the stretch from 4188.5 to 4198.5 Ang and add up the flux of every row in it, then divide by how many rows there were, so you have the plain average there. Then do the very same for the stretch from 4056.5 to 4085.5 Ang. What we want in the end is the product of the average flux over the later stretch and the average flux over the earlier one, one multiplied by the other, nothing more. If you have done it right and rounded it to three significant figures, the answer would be 33.3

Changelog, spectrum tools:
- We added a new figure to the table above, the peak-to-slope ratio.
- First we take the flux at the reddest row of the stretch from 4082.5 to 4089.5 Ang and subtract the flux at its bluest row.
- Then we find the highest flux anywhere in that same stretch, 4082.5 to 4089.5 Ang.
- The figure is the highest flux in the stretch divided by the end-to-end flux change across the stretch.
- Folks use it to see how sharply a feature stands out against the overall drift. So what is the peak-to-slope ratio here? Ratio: 36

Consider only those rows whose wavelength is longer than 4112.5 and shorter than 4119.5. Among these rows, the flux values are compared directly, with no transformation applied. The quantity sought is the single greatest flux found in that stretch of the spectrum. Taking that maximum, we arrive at 6.41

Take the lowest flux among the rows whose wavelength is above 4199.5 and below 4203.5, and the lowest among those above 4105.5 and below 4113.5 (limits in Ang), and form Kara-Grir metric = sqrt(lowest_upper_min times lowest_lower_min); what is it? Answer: 4.7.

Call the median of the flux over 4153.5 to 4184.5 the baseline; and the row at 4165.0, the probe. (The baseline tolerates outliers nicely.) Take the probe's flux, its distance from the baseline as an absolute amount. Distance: 0.0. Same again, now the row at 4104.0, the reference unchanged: 0.4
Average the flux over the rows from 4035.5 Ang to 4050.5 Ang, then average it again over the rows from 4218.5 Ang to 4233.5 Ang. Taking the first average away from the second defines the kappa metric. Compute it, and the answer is -0.3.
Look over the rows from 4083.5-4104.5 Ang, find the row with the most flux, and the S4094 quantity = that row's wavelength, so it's 4102.0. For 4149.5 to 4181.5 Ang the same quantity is 4168.0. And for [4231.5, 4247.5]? 4236.0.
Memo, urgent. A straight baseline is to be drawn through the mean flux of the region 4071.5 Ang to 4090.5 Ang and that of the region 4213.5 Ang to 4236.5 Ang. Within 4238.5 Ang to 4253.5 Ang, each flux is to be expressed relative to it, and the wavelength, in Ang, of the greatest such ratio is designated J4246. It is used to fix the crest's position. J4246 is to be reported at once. 4249.0 Ang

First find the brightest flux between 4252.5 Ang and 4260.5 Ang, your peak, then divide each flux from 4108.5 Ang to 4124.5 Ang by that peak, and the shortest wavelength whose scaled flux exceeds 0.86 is 4113.0 Ang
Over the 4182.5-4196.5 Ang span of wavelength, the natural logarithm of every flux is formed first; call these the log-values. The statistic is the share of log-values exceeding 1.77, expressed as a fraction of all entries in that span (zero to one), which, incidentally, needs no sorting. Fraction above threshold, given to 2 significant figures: 0.36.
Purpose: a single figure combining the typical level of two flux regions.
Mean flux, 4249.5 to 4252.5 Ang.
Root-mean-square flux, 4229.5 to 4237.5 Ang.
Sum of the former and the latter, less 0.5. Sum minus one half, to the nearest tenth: 10.2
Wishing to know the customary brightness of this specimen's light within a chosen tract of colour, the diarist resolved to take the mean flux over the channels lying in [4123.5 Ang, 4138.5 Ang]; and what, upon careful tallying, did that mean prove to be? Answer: 5.5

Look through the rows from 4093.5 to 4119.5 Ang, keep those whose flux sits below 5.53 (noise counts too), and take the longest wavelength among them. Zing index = 4119.0 Ang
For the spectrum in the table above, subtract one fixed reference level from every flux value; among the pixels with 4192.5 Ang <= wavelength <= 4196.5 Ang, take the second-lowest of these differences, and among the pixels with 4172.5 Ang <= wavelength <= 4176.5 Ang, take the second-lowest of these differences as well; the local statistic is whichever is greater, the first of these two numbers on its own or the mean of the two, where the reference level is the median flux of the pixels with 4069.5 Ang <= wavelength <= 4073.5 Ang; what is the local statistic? 0.9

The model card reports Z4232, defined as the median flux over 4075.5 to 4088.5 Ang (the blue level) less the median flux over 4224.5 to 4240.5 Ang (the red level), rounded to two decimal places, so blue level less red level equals 0.28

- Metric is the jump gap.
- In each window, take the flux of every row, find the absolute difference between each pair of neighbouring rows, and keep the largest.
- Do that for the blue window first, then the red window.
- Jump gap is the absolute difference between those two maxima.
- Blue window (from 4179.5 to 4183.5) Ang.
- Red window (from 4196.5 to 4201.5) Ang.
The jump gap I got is 1.34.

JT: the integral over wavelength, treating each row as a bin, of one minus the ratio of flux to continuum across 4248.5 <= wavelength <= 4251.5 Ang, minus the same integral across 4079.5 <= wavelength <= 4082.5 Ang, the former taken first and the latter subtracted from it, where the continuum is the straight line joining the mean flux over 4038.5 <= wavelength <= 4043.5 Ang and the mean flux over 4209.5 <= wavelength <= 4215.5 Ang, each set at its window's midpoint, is 0.0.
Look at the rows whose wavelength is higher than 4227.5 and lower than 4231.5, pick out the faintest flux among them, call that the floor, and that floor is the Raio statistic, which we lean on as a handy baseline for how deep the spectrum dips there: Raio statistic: 5.201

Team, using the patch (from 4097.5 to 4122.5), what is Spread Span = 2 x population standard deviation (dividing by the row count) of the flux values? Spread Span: 2.36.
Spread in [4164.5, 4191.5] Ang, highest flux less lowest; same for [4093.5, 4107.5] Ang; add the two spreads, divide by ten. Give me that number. 0.82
